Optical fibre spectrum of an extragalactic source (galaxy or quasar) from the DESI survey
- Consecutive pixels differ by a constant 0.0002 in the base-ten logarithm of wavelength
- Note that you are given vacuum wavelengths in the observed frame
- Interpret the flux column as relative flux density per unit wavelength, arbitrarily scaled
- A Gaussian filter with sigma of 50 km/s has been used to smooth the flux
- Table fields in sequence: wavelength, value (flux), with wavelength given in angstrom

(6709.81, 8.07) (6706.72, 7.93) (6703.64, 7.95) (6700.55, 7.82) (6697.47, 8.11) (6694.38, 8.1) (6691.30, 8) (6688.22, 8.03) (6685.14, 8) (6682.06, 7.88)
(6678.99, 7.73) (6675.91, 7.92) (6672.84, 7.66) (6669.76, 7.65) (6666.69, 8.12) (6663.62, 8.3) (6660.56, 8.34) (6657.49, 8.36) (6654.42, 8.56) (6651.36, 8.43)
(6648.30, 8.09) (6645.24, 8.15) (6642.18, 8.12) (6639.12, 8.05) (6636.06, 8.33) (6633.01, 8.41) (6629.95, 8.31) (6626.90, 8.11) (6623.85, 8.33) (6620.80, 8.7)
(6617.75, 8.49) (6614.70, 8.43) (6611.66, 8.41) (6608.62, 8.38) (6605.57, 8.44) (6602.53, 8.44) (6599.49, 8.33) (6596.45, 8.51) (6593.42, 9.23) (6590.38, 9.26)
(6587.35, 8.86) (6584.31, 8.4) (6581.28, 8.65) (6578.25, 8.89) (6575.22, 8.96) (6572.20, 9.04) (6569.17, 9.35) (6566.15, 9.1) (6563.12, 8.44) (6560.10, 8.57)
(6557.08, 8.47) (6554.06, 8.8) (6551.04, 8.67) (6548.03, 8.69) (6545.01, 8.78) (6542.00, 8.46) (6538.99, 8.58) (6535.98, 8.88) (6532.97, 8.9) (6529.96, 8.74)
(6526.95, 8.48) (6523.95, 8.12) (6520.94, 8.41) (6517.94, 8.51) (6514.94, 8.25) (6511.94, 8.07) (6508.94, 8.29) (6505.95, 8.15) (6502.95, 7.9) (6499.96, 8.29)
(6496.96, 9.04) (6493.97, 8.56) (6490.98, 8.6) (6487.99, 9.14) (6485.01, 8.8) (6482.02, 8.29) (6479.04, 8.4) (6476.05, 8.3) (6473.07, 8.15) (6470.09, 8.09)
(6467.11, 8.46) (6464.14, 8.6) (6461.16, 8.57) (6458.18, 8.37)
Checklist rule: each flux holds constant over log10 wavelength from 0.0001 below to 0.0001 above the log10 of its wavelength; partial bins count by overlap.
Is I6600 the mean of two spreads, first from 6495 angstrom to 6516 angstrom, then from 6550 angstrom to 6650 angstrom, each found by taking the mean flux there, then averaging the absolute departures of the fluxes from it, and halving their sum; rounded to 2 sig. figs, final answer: 0.25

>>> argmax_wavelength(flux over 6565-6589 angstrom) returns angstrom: 6569.17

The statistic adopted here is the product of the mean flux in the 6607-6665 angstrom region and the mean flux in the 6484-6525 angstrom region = 70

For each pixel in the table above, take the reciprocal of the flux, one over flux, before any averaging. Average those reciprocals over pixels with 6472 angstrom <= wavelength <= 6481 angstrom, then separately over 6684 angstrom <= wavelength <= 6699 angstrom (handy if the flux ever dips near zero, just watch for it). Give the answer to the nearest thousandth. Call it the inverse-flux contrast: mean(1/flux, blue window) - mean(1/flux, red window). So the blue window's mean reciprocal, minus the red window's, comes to -0.004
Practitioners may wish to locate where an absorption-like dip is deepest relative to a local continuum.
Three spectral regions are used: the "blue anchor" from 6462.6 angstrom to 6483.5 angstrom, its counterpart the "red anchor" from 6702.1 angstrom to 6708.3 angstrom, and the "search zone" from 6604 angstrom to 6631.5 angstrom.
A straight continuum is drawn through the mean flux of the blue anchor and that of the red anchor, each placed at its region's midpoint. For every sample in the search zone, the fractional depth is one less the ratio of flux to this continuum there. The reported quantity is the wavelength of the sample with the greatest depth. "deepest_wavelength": 6626.90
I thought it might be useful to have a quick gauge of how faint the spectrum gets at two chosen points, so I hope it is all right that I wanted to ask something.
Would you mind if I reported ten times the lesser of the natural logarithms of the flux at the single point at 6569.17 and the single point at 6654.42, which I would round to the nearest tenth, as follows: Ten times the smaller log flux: 21.5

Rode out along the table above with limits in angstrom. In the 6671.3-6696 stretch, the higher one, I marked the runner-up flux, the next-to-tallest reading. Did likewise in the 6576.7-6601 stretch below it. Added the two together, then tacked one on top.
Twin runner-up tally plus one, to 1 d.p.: 18.3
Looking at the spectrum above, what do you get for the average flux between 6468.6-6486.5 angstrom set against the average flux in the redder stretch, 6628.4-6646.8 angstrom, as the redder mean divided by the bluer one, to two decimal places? 0.99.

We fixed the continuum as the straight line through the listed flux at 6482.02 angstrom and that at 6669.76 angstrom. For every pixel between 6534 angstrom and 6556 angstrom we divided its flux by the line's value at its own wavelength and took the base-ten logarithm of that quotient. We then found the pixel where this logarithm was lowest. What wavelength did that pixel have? 6542.00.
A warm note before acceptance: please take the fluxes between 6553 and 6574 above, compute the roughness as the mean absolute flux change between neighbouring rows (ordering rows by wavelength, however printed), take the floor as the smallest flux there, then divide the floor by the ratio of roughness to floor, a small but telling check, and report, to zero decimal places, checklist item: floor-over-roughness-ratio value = 240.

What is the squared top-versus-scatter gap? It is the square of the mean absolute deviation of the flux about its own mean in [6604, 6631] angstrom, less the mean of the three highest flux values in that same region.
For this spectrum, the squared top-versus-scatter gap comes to 71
